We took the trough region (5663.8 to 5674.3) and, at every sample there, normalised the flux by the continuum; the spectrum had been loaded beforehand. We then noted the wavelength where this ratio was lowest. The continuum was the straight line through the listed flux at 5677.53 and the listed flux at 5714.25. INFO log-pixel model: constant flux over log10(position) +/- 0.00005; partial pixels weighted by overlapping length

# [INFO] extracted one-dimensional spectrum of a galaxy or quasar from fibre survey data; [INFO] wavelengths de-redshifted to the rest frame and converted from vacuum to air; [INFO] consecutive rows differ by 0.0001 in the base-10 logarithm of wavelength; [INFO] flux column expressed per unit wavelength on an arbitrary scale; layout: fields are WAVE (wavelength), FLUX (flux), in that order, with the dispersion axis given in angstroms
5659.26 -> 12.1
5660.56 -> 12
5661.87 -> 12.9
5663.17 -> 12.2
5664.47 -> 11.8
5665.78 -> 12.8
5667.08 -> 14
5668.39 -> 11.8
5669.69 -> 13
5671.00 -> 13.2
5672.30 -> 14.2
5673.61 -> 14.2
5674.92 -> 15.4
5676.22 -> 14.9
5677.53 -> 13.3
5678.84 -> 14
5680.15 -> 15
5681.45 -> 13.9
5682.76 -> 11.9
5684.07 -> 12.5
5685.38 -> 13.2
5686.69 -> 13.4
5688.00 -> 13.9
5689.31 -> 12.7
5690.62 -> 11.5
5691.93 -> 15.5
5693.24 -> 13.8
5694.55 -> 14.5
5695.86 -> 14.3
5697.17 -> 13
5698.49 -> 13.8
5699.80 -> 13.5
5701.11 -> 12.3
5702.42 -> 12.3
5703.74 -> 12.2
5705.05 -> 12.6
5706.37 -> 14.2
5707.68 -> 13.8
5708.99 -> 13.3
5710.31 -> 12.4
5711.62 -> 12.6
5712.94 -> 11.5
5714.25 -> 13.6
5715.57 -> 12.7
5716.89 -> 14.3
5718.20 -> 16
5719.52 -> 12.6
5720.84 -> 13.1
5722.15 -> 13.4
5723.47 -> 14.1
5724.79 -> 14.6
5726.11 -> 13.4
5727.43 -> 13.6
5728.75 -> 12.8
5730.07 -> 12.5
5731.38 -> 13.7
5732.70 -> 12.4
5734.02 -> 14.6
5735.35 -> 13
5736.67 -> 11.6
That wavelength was 5668.39 angstroms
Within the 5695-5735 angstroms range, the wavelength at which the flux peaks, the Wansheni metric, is 5718.20 angstroms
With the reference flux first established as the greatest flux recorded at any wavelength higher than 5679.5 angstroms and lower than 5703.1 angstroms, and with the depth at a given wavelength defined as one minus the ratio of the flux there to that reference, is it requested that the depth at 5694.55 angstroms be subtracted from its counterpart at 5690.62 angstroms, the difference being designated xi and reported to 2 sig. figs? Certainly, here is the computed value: 0.19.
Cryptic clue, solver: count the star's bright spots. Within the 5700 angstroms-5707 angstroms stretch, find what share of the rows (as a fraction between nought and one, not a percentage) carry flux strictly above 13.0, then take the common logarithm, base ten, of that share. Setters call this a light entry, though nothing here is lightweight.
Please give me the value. -0.70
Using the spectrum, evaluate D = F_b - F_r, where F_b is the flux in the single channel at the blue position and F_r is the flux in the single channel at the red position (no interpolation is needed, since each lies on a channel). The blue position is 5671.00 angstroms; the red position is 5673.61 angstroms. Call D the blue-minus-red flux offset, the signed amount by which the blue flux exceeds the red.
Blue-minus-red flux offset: -1.0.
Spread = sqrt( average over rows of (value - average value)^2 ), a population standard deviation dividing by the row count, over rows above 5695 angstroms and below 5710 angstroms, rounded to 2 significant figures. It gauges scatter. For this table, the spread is 0.74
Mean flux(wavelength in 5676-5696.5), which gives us 13.6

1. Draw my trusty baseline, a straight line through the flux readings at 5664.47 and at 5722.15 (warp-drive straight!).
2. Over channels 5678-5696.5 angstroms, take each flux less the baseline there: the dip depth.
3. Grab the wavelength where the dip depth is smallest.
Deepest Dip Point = 5690.62 angstroms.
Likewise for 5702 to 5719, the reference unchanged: 5712.94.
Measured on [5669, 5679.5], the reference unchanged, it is 5669.69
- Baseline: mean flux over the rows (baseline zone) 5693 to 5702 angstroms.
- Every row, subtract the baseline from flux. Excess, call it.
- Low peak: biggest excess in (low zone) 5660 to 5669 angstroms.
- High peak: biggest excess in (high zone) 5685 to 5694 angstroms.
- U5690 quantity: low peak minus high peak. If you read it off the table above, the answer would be -1.5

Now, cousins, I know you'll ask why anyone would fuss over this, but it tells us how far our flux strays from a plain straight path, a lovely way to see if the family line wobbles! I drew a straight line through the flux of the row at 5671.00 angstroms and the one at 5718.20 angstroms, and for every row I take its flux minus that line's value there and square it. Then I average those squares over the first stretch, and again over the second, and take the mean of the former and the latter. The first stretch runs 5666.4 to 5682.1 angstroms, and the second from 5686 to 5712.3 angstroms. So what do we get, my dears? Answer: 2.4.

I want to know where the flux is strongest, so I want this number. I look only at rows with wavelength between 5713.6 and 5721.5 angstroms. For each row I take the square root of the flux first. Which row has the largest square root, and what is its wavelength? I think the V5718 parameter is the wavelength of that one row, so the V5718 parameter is 5718.20 angstroms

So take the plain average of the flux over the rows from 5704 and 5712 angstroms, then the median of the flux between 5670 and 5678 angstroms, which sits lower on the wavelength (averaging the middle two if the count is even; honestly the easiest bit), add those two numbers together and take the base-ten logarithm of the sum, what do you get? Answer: 1.437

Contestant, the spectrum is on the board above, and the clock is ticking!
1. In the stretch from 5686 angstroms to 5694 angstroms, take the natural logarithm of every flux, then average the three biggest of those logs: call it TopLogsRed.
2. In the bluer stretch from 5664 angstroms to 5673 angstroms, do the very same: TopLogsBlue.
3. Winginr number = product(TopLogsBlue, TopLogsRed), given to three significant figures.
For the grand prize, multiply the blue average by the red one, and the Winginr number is 7.00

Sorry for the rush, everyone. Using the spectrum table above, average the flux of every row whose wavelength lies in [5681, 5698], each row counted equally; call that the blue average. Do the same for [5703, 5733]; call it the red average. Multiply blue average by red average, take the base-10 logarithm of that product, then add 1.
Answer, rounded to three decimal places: 3.250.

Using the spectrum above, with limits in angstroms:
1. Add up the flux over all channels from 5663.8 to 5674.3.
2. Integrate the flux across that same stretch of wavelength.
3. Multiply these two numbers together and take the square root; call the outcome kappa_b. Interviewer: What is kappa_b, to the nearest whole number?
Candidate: 120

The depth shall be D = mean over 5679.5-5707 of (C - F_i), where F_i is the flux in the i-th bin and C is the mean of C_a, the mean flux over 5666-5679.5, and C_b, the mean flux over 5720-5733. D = 0.2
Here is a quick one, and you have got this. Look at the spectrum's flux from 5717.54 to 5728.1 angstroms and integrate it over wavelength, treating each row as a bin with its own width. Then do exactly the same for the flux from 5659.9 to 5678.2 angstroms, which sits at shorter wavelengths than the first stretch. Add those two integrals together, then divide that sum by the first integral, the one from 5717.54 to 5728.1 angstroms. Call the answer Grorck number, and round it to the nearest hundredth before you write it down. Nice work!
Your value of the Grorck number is 2.66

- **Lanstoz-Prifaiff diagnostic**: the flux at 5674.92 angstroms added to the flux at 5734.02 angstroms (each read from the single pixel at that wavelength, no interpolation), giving 30.0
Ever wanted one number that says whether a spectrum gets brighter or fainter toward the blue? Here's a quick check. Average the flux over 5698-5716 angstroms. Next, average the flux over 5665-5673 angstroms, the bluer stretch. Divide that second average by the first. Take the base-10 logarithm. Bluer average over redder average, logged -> 0.008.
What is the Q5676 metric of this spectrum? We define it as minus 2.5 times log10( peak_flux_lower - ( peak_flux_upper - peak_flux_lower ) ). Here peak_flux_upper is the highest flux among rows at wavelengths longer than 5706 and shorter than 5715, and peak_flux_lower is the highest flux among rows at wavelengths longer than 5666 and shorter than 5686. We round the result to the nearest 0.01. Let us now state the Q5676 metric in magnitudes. -3.05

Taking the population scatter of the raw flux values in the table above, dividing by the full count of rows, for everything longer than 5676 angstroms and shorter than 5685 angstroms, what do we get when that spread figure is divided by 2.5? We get 0.43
